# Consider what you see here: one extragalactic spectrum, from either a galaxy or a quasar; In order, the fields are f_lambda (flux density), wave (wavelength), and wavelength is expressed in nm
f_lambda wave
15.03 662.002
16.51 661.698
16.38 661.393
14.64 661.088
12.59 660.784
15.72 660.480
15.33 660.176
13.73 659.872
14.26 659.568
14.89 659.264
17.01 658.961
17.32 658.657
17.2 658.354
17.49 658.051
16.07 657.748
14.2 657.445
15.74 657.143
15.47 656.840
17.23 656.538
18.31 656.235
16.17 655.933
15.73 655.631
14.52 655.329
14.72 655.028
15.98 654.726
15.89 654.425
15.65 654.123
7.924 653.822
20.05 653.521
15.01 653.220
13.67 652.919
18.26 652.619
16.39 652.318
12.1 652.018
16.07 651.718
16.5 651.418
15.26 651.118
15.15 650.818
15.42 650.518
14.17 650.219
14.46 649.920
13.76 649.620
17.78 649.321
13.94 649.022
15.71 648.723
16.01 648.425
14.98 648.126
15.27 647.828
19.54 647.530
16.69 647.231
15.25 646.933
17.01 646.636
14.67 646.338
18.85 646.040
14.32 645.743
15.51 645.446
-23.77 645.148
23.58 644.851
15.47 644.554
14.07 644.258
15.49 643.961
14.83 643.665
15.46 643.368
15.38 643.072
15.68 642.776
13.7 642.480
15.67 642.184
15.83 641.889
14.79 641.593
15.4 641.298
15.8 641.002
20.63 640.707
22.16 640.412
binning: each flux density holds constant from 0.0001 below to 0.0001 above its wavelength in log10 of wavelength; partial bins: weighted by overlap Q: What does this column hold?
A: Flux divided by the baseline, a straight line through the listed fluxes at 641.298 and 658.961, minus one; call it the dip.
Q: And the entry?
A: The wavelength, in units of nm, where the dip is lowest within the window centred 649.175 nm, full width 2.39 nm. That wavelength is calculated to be 649.620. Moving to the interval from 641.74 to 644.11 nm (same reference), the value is 642.480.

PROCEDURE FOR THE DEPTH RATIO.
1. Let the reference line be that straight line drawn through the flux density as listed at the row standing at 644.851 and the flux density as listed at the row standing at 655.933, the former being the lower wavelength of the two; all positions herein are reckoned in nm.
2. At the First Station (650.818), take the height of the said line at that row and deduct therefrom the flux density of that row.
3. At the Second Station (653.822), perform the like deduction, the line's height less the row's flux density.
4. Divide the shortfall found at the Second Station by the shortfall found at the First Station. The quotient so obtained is 2.2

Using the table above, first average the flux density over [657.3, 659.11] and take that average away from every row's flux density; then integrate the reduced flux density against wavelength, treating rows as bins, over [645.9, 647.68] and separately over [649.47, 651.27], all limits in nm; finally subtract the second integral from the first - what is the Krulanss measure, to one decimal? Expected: 4.1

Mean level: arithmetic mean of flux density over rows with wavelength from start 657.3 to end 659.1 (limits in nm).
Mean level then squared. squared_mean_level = 274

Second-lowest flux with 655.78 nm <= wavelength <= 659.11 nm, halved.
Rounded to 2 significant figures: 7.7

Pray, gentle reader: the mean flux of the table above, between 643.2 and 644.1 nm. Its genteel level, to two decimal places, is 15.26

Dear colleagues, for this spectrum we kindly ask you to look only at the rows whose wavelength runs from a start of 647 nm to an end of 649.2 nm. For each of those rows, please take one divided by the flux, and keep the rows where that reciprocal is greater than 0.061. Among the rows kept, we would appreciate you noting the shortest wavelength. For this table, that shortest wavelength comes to 647.828 nm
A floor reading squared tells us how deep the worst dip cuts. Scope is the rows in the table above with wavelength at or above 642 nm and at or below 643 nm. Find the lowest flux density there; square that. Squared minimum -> 188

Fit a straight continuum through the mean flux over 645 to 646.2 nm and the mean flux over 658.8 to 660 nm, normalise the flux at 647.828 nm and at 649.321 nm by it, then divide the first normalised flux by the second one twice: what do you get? 0.47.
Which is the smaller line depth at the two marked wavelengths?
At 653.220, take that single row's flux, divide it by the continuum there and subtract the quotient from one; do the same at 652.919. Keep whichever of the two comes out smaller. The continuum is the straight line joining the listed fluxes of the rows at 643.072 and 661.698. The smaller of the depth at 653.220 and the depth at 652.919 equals 0.06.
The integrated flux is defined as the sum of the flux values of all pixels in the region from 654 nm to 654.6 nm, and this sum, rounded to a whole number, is 32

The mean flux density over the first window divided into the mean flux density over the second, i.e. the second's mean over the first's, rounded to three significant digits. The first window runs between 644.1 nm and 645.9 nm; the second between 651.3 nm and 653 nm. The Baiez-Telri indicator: 1.57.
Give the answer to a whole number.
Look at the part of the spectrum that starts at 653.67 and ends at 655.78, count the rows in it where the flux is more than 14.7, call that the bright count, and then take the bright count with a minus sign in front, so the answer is -5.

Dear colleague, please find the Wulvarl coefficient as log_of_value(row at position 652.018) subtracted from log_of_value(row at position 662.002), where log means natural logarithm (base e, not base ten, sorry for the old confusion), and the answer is 0.22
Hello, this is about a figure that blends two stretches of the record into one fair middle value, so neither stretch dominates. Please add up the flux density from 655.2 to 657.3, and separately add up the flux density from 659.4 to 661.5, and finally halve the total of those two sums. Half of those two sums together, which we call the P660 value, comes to 108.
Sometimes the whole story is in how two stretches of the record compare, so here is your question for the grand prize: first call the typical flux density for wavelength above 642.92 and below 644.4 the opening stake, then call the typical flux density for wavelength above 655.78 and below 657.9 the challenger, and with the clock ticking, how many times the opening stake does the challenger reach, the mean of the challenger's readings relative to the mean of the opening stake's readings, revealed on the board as 1.07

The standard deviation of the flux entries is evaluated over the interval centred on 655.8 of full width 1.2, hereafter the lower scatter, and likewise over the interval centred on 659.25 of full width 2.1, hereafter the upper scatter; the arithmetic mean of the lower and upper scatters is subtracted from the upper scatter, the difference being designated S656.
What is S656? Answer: 0.0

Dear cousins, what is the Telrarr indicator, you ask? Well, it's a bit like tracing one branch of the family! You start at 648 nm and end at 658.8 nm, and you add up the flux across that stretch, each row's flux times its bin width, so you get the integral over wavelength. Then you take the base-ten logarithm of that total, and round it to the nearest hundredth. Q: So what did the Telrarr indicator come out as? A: 2.23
